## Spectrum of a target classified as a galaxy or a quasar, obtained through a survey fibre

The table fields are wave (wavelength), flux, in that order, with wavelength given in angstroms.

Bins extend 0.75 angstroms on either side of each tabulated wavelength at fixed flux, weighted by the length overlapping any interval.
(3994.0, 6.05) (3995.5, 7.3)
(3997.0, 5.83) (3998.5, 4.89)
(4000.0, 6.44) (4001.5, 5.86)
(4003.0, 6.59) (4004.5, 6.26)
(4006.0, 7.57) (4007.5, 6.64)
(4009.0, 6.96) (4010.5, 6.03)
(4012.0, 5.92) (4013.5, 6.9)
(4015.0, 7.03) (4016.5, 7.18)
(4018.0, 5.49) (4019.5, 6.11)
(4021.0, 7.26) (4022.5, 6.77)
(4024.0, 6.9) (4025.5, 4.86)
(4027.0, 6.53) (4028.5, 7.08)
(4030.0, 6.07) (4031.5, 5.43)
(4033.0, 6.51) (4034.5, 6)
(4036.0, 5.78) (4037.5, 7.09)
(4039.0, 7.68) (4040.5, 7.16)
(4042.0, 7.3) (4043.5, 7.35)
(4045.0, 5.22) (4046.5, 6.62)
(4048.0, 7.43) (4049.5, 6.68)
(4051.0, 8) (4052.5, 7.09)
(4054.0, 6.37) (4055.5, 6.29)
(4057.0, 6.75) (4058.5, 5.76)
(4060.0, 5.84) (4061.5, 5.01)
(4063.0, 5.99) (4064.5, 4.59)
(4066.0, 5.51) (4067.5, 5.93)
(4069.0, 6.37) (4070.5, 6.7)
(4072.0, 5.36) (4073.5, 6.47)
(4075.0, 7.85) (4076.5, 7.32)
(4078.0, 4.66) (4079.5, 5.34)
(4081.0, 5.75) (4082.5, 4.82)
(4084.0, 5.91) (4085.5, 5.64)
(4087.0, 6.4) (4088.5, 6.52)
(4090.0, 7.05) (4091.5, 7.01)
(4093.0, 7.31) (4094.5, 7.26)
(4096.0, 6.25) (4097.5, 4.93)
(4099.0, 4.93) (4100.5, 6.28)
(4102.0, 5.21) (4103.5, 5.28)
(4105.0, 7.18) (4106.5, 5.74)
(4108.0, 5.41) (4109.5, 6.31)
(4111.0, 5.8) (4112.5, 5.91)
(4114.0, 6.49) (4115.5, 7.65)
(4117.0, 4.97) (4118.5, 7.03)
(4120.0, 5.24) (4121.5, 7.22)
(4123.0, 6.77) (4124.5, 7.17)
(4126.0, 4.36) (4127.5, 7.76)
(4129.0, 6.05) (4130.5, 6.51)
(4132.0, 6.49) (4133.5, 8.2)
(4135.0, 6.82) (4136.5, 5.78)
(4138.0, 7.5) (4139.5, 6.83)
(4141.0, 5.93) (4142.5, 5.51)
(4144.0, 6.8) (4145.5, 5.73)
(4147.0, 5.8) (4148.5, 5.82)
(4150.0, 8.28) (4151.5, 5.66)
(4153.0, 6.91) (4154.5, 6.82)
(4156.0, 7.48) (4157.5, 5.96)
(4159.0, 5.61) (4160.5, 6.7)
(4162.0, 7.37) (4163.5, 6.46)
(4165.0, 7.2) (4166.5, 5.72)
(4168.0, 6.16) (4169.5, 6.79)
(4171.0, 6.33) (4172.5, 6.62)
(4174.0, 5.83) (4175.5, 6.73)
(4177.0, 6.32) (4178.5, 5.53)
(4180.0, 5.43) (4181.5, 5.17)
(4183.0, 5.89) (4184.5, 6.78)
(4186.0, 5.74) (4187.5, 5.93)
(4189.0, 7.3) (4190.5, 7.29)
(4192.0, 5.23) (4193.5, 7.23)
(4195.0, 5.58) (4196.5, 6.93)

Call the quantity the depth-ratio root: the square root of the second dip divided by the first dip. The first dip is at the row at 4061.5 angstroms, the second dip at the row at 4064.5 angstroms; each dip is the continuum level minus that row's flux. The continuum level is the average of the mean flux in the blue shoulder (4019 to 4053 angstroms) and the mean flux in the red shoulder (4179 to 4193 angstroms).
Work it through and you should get 1.1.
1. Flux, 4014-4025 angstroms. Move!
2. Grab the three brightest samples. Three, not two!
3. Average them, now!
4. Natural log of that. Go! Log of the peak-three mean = 1.97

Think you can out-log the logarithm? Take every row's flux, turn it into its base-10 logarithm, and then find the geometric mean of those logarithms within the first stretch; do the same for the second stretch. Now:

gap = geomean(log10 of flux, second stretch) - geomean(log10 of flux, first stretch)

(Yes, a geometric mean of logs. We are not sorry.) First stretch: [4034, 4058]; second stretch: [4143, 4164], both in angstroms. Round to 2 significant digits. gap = -0.018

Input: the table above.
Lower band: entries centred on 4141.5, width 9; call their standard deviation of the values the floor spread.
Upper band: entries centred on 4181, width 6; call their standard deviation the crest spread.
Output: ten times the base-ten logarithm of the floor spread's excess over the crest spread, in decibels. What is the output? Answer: -3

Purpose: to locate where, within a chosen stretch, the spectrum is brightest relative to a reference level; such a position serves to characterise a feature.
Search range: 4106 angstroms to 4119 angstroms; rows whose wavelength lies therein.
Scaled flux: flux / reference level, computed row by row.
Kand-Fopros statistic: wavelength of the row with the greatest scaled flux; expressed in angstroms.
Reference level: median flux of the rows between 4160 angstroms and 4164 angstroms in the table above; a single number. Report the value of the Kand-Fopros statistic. 4115.5 angstroms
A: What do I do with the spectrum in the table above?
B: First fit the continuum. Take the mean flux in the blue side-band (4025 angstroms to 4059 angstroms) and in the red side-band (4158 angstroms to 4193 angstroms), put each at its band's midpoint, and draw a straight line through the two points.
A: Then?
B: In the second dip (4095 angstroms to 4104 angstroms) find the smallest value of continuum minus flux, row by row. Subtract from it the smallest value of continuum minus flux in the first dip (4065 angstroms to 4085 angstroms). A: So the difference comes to 1.5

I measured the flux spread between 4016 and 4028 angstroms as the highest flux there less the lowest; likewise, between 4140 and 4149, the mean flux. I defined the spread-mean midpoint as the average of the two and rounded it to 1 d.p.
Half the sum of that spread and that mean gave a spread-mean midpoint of 4.2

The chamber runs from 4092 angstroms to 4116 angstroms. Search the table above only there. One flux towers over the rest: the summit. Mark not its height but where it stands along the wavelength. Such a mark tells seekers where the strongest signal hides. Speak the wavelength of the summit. 4115.5 angstroms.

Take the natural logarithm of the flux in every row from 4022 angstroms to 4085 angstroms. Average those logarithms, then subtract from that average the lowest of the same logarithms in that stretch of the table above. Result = 0.30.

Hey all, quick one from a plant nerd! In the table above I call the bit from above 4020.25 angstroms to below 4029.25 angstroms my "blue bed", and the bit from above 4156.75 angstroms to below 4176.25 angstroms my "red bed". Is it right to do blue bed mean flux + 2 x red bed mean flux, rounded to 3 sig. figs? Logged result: 19.4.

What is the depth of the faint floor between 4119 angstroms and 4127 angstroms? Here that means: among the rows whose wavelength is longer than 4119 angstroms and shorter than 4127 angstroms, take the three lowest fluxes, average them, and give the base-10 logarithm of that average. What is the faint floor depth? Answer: 0.737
